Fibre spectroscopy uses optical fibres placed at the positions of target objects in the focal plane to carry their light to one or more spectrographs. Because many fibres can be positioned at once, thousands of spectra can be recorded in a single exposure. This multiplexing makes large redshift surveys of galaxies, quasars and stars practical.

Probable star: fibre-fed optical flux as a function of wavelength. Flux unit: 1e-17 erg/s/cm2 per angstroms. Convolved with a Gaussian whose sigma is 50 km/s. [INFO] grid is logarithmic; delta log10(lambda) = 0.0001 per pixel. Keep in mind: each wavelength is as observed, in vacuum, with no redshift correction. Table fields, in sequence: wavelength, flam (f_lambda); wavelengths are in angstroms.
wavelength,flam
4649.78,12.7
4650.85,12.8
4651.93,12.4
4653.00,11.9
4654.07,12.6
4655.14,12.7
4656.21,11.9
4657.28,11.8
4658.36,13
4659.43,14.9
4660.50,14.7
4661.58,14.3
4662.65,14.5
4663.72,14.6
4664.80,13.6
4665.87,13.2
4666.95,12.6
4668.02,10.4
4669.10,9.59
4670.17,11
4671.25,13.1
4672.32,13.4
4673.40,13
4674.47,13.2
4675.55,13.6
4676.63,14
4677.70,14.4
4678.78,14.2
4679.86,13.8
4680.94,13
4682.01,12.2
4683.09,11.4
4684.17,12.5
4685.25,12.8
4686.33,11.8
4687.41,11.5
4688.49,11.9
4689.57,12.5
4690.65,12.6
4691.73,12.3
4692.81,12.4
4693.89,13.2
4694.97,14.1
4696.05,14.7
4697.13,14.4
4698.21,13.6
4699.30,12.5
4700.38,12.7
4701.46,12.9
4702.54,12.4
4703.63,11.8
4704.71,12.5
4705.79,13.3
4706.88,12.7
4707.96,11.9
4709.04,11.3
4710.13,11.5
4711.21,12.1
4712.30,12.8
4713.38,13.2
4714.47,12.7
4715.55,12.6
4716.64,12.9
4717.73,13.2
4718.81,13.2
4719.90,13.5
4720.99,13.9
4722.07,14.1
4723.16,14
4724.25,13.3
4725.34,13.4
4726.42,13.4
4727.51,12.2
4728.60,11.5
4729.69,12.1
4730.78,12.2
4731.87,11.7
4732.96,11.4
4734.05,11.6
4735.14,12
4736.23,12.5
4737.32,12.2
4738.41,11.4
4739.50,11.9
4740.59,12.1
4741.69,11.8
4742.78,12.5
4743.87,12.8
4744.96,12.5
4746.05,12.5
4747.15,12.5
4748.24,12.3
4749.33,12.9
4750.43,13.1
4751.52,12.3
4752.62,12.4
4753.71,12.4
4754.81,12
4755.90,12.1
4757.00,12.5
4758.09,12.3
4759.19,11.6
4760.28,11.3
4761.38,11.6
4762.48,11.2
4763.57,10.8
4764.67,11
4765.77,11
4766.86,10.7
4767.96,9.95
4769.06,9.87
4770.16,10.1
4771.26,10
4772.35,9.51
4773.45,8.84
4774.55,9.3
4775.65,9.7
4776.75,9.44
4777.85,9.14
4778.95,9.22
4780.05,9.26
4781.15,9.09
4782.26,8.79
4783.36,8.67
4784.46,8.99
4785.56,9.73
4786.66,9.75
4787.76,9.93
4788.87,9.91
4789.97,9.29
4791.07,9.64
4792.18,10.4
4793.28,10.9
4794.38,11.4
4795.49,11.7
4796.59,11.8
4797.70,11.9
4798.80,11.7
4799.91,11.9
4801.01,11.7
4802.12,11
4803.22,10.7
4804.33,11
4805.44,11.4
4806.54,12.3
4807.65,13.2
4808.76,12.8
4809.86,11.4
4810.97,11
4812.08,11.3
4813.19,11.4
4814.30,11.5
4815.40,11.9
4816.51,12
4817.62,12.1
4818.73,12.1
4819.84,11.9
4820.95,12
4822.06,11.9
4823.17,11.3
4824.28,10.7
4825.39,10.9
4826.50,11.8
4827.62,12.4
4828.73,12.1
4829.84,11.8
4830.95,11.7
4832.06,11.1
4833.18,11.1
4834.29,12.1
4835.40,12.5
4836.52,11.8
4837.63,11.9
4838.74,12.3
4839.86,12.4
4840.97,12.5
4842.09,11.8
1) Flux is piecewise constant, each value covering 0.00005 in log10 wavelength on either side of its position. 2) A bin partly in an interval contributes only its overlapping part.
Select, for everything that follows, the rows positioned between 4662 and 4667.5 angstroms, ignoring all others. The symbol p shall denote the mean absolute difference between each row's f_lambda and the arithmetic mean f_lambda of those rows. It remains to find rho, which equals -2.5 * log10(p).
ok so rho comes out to 0.4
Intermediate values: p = 0.7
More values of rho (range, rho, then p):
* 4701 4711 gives 0.6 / 0.6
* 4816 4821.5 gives 3.0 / 0.1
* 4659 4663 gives 1.7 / 0.2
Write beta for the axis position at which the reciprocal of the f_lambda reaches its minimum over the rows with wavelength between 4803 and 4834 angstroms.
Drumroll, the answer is 4807.65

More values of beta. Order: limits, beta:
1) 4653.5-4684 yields 4659.43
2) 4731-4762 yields 4750.43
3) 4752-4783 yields 4757.00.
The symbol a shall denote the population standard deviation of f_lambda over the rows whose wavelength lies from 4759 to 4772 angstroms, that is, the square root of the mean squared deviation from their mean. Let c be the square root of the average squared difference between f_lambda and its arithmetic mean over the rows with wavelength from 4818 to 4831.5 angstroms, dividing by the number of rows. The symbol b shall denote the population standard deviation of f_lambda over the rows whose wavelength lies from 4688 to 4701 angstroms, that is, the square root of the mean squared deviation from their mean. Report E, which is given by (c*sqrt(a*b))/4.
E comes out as 0.088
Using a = 0.61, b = 0.88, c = 0.5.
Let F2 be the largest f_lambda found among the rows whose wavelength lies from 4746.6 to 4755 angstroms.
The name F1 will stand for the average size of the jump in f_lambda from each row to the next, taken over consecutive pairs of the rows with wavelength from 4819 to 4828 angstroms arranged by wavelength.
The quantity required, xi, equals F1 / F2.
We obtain 0.0338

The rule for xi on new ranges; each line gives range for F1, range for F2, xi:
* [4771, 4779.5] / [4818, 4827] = 0.0314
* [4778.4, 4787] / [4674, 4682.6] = 0.0170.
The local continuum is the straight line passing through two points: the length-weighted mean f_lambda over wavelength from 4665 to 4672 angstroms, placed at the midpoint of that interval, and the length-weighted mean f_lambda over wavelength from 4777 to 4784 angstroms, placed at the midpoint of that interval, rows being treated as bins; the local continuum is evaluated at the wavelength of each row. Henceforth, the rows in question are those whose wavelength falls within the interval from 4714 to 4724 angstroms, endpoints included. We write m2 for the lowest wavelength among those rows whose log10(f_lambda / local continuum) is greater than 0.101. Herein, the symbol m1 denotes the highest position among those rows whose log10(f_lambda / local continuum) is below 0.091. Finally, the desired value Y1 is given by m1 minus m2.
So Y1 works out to -3.3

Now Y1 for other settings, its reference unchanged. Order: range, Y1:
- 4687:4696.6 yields -1.1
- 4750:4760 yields 8.8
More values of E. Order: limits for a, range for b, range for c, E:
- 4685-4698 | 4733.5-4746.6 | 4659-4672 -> 0.276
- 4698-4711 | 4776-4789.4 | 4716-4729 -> 0.093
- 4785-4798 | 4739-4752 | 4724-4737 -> 0.102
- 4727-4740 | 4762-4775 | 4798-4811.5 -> 0.092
